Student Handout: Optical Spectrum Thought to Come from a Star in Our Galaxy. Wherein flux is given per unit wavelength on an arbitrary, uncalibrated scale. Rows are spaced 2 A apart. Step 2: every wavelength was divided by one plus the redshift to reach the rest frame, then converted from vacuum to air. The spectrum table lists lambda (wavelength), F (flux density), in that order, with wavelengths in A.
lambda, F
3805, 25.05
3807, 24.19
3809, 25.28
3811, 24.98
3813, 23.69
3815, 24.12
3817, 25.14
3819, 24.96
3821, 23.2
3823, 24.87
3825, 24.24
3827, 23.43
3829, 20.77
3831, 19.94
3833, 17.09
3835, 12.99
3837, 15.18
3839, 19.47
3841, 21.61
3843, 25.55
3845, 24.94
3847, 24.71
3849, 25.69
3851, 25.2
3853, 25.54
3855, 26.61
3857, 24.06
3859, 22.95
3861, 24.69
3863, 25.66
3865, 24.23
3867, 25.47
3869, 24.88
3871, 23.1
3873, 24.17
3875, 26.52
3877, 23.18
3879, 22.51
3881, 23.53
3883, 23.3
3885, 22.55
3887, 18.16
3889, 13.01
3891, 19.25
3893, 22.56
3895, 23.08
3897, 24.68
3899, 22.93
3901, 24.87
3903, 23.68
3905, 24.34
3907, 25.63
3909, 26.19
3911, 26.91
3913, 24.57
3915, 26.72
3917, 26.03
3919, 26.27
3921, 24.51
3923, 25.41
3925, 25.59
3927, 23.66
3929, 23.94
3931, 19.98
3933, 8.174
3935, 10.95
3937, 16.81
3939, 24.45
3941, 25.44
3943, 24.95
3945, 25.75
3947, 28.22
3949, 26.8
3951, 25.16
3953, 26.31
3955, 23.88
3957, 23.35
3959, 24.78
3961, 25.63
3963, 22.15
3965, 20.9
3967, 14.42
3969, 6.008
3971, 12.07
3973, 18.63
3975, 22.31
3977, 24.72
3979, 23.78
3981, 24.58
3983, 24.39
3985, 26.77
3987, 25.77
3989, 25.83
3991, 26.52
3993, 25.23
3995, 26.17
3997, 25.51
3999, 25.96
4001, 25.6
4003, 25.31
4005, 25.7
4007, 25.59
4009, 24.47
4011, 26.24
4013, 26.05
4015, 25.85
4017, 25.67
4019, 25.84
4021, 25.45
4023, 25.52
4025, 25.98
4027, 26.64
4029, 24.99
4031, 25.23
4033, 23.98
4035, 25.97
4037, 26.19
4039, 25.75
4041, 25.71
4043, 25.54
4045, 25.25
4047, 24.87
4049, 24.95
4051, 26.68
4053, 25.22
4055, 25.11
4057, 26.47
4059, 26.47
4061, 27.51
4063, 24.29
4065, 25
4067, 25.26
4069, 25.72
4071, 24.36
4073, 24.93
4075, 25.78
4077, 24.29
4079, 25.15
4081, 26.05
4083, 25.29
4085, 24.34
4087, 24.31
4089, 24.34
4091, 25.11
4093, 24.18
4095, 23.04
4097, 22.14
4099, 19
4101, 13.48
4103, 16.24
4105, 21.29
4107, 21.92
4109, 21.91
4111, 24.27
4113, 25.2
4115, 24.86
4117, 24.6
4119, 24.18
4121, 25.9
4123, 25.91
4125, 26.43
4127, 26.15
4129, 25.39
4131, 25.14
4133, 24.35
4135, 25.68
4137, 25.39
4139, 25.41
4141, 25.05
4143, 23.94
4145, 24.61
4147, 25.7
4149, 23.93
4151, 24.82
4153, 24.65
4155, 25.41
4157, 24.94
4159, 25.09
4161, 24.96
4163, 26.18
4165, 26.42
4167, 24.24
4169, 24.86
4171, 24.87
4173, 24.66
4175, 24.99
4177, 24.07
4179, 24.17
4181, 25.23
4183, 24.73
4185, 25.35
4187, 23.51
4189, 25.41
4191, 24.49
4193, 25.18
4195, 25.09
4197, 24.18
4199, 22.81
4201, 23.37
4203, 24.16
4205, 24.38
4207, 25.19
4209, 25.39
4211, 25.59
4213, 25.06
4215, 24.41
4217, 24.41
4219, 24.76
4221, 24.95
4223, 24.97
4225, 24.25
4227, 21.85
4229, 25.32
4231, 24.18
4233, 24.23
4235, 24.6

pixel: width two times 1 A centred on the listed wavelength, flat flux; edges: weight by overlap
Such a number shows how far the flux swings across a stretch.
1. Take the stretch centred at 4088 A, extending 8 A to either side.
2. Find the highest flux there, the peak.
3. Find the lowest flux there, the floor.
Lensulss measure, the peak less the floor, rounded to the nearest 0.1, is 3.0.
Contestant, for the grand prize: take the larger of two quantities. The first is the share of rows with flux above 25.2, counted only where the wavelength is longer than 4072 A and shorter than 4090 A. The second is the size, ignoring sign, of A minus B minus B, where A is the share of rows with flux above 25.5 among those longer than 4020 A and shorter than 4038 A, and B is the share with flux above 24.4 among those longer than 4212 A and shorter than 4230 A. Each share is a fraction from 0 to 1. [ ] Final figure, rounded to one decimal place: 1.0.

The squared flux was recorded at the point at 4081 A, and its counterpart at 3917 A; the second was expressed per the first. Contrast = 1.00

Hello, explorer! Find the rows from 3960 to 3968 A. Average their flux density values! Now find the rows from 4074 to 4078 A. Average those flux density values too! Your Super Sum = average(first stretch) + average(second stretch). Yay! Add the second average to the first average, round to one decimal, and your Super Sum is 45.8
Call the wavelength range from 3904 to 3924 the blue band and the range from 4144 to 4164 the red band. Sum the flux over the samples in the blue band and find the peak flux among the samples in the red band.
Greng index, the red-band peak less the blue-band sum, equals -230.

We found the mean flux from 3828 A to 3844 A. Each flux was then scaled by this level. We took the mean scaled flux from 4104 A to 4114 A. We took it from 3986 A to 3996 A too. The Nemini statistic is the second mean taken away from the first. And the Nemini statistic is -0.16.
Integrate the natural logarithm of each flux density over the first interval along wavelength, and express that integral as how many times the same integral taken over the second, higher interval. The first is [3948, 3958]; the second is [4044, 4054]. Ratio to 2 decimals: 1.00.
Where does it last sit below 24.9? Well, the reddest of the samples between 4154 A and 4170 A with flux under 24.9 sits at 4169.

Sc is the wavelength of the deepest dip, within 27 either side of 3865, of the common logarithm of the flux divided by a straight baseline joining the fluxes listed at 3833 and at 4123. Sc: 3889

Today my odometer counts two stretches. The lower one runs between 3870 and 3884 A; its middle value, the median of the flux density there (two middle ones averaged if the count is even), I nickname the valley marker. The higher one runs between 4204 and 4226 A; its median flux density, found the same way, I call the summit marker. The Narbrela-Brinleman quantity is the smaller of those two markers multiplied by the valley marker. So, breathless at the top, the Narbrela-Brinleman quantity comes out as 543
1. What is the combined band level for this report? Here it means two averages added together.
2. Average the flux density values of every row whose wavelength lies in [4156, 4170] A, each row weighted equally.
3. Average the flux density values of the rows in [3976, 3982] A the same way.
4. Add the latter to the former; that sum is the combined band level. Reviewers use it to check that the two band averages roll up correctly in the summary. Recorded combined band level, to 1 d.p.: 49.6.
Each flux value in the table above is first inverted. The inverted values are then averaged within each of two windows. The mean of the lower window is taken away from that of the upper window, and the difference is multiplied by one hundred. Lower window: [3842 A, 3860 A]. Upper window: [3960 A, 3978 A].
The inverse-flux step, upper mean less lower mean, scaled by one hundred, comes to 2.5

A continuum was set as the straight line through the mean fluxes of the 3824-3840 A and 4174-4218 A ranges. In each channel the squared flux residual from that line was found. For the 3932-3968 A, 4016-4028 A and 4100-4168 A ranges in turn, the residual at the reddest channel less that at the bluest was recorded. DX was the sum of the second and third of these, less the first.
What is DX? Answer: 23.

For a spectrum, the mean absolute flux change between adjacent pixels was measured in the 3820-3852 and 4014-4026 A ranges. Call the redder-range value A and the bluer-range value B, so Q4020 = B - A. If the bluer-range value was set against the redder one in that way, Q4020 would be 1.6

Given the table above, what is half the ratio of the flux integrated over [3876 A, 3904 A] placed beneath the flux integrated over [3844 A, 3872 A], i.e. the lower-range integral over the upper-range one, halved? 0.57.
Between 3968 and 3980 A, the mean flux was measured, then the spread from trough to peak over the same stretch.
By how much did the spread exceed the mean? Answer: 0.8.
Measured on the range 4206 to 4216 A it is -23.9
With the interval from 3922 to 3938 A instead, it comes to -1.9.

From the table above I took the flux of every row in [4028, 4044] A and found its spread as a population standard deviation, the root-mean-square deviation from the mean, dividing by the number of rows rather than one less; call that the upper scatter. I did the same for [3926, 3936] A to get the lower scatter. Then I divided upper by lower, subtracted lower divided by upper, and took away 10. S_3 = -20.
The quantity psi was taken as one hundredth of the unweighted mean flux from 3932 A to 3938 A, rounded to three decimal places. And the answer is 0.120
